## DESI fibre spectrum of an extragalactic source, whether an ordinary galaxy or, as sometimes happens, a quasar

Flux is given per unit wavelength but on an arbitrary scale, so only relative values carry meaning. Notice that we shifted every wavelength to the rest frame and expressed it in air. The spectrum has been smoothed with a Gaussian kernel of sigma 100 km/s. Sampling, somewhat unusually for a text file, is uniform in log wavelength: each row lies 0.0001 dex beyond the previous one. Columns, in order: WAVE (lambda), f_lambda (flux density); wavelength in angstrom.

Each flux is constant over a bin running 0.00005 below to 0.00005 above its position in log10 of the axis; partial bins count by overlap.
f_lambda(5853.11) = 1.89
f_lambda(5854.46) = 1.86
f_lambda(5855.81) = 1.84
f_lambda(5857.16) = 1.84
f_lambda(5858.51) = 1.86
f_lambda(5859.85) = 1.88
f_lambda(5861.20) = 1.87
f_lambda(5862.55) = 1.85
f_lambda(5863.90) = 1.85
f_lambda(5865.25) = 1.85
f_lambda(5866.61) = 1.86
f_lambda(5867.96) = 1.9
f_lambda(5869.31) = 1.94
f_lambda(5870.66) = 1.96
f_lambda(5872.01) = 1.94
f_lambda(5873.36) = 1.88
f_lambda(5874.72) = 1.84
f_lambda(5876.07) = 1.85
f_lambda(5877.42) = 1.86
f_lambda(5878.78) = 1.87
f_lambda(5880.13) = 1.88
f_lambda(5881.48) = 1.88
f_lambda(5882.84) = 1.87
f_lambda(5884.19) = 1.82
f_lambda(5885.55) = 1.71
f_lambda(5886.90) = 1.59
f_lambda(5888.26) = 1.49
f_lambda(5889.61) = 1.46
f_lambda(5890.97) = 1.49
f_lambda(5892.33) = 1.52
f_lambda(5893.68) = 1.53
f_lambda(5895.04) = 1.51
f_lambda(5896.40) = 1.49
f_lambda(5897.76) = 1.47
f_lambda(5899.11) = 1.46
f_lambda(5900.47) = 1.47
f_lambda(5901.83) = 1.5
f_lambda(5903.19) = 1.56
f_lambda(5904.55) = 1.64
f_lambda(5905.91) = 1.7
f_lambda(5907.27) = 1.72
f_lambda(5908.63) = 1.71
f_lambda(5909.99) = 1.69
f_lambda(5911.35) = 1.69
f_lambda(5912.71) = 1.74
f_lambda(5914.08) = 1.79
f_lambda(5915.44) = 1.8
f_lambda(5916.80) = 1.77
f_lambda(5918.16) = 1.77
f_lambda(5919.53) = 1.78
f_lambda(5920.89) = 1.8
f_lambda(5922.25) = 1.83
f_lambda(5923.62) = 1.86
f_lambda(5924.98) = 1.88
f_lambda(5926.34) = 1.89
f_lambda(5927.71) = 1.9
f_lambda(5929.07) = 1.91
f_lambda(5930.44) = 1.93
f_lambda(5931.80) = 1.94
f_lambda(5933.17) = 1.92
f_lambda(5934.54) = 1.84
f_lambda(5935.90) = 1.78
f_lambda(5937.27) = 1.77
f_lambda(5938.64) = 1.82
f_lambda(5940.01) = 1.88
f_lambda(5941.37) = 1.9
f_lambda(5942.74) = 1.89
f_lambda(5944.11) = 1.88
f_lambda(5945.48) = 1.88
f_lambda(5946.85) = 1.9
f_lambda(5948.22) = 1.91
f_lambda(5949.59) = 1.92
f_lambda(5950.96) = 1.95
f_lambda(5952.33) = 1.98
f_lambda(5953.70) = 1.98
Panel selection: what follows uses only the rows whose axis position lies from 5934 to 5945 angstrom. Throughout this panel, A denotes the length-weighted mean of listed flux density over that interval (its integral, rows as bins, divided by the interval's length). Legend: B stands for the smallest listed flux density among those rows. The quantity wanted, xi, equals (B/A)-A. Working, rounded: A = 1.85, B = 1.77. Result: -0.89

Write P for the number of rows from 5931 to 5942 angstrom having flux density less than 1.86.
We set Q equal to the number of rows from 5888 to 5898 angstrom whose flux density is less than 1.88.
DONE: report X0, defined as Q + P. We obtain 12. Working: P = 4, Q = 8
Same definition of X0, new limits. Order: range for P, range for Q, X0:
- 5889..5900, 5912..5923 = 16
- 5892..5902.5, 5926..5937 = 10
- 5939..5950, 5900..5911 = 8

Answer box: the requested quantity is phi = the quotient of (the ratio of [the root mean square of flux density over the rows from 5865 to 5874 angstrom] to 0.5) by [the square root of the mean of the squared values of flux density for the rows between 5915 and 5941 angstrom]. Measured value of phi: 2.1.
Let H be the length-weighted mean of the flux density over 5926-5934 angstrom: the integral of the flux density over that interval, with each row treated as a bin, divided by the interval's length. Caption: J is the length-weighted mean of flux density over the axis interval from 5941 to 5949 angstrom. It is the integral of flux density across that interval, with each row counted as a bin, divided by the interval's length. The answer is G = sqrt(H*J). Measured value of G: 1.90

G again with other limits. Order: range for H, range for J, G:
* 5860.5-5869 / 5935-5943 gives 1.85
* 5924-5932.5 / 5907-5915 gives 1.81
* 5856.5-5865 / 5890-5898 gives 1.67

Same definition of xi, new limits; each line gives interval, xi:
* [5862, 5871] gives -0.90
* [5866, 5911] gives -0.84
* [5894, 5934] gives -0.88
